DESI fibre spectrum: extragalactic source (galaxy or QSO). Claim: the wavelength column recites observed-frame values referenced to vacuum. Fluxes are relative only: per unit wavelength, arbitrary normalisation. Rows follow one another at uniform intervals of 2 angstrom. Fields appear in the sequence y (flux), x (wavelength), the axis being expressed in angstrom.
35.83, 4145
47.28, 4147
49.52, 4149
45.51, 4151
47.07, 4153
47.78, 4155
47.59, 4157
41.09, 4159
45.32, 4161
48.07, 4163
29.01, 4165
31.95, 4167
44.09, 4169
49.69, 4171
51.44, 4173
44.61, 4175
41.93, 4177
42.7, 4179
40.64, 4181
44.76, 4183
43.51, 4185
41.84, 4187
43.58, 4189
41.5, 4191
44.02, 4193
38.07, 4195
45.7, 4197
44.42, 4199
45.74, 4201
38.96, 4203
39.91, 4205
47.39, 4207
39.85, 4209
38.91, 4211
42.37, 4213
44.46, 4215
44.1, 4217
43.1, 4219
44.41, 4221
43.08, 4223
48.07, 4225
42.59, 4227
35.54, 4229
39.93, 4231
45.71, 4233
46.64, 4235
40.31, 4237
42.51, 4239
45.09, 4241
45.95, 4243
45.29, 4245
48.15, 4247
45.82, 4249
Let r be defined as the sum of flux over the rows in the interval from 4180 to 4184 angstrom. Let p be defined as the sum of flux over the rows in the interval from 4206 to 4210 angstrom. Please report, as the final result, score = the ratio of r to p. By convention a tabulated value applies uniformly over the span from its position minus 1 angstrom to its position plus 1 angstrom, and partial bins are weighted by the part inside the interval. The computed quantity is 0.98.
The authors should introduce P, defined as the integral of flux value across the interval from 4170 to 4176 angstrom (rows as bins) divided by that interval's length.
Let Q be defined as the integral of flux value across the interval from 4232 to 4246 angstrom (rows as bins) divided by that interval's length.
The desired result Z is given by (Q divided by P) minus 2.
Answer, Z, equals -1.08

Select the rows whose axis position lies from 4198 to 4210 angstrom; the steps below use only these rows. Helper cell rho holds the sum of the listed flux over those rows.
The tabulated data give 256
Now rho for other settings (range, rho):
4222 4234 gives 255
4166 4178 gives 264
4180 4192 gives 256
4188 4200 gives 257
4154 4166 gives 259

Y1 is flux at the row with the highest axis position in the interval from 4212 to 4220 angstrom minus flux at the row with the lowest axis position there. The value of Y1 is 1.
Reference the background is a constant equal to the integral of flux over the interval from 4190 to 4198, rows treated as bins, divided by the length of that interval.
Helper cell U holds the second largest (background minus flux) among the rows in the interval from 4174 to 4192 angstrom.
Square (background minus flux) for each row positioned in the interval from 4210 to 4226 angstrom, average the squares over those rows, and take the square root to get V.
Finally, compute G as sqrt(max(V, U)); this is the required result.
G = 1.6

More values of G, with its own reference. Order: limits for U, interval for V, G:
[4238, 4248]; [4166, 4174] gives 2.8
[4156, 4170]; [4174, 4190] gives 3.2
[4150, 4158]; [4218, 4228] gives 1.7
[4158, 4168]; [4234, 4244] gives 3.2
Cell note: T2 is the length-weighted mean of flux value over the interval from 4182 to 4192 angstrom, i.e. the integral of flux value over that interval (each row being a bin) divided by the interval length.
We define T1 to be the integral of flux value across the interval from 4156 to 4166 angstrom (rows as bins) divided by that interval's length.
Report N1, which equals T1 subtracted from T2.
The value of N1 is 0.8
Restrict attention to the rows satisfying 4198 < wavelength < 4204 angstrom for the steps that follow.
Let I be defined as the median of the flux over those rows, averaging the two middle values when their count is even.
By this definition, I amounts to 44.4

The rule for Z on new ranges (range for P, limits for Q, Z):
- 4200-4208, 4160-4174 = -1.00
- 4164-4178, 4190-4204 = -0.98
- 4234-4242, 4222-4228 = -0.98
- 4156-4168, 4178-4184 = -0.95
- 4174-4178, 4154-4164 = -0.94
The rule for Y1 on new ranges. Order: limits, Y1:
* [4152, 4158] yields 1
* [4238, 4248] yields 6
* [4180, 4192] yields 1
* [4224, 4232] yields -8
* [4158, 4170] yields 3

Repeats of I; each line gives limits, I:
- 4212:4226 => 44.1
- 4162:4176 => 44.6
